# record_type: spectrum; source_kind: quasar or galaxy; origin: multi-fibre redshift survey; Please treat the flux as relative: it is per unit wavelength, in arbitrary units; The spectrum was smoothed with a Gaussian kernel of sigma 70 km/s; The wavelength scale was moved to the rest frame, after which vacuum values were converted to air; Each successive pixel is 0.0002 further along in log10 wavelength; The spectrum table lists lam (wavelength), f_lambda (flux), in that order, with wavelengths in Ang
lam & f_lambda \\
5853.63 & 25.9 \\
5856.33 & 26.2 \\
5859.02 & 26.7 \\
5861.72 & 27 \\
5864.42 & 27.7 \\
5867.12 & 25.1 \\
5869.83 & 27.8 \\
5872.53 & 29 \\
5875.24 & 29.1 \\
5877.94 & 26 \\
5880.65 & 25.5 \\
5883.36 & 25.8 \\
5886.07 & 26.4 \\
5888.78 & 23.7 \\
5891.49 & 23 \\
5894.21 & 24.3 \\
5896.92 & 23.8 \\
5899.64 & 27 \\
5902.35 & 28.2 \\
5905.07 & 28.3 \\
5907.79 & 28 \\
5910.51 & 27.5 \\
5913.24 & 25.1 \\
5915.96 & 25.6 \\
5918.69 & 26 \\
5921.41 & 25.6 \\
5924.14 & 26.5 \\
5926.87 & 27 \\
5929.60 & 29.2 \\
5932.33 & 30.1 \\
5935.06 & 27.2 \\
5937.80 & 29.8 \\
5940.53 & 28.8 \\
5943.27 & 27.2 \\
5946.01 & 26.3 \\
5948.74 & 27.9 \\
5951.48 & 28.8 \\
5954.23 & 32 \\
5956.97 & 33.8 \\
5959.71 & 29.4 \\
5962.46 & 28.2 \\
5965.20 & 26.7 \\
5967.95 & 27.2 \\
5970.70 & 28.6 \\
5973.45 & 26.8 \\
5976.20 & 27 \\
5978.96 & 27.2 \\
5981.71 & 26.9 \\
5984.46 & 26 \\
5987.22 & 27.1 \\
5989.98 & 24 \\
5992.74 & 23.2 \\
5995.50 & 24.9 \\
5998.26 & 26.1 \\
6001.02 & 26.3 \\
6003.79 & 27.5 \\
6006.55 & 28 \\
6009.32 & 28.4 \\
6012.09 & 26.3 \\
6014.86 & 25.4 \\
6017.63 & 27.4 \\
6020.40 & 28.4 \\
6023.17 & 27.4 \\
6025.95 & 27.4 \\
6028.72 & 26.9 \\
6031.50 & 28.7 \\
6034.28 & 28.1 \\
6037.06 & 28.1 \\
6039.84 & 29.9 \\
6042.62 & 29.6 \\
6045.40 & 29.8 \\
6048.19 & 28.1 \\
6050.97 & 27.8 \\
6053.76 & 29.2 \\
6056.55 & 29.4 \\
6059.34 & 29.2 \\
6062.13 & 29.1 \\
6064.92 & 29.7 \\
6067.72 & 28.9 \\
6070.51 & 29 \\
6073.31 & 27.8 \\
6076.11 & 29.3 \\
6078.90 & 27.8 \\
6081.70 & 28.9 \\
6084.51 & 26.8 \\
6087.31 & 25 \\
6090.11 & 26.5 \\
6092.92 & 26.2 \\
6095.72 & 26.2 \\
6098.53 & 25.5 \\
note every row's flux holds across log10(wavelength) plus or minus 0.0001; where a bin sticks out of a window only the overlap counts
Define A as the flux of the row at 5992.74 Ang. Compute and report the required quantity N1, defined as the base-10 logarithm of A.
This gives 1.37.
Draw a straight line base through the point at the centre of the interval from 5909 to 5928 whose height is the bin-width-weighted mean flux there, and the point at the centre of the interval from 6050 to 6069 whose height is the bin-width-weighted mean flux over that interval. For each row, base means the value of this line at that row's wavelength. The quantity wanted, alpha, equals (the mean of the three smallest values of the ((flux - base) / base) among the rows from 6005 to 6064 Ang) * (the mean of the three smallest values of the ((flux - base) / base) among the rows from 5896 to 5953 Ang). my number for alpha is 0.003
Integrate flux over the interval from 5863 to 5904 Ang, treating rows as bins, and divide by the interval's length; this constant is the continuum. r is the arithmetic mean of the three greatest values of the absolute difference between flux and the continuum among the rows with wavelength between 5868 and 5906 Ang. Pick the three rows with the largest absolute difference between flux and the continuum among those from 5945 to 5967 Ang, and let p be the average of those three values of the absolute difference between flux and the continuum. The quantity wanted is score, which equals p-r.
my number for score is 2.6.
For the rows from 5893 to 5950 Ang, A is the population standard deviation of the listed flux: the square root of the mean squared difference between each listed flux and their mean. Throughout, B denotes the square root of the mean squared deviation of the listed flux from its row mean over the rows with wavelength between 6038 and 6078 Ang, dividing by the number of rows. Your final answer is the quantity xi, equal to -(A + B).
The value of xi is -2.3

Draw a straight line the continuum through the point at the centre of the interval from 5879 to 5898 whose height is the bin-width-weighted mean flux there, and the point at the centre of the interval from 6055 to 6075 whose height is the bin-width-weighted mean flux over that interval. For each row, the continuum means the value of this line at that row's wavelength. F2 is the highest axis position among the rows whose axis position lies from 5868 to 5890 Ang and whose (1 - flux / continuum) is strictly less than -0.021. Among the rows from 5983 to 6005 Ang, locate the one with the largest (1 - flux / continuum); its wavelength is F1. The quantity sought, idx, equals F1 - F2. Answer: 106.7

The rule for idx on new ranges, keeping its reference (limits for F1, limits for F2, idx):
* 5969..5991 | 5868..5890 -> 103.9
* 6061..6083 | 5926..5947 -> 135.6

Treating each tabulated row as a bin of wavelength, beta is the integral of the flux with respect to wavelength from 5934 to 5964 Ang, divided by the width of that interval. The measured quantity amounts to 29.0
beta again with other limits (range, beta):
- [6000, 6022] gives 27.2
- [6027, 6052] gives 28.6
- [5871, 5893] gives 26.1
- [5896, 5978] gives 27.8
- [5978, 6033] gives 26.7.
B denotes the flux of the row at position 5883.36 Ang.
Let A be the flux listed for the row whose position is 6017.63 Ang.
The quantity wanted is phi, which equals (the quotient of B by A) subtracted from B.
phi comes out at 24.9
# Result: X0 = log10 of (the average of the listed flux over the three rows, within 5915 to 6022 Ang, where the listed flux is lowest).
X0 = 1.38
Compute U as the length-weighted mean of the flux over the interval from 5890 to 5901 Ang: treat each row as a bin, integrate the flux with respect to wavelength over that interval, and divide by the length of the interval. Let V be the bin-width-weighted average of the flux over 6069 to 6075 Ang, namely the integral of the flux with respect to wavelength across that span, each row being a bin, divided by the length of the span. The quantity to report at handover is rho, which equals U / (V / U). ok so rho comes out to 21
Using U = 24.5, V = 28.4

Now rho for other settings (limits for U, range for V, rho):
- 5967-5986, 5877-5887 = 28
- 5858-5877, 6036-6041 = 26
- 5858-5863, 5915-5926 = 28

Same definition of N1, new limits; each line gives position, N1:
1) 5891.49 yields 1.36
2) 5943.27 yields 1.43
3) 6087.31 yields 1.40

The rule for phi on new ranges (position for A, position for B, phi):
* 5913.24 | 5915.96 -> 24.6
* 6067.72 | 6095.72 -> 25.3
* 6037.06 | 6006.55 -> 27.0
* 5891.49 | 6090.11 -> 25.3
